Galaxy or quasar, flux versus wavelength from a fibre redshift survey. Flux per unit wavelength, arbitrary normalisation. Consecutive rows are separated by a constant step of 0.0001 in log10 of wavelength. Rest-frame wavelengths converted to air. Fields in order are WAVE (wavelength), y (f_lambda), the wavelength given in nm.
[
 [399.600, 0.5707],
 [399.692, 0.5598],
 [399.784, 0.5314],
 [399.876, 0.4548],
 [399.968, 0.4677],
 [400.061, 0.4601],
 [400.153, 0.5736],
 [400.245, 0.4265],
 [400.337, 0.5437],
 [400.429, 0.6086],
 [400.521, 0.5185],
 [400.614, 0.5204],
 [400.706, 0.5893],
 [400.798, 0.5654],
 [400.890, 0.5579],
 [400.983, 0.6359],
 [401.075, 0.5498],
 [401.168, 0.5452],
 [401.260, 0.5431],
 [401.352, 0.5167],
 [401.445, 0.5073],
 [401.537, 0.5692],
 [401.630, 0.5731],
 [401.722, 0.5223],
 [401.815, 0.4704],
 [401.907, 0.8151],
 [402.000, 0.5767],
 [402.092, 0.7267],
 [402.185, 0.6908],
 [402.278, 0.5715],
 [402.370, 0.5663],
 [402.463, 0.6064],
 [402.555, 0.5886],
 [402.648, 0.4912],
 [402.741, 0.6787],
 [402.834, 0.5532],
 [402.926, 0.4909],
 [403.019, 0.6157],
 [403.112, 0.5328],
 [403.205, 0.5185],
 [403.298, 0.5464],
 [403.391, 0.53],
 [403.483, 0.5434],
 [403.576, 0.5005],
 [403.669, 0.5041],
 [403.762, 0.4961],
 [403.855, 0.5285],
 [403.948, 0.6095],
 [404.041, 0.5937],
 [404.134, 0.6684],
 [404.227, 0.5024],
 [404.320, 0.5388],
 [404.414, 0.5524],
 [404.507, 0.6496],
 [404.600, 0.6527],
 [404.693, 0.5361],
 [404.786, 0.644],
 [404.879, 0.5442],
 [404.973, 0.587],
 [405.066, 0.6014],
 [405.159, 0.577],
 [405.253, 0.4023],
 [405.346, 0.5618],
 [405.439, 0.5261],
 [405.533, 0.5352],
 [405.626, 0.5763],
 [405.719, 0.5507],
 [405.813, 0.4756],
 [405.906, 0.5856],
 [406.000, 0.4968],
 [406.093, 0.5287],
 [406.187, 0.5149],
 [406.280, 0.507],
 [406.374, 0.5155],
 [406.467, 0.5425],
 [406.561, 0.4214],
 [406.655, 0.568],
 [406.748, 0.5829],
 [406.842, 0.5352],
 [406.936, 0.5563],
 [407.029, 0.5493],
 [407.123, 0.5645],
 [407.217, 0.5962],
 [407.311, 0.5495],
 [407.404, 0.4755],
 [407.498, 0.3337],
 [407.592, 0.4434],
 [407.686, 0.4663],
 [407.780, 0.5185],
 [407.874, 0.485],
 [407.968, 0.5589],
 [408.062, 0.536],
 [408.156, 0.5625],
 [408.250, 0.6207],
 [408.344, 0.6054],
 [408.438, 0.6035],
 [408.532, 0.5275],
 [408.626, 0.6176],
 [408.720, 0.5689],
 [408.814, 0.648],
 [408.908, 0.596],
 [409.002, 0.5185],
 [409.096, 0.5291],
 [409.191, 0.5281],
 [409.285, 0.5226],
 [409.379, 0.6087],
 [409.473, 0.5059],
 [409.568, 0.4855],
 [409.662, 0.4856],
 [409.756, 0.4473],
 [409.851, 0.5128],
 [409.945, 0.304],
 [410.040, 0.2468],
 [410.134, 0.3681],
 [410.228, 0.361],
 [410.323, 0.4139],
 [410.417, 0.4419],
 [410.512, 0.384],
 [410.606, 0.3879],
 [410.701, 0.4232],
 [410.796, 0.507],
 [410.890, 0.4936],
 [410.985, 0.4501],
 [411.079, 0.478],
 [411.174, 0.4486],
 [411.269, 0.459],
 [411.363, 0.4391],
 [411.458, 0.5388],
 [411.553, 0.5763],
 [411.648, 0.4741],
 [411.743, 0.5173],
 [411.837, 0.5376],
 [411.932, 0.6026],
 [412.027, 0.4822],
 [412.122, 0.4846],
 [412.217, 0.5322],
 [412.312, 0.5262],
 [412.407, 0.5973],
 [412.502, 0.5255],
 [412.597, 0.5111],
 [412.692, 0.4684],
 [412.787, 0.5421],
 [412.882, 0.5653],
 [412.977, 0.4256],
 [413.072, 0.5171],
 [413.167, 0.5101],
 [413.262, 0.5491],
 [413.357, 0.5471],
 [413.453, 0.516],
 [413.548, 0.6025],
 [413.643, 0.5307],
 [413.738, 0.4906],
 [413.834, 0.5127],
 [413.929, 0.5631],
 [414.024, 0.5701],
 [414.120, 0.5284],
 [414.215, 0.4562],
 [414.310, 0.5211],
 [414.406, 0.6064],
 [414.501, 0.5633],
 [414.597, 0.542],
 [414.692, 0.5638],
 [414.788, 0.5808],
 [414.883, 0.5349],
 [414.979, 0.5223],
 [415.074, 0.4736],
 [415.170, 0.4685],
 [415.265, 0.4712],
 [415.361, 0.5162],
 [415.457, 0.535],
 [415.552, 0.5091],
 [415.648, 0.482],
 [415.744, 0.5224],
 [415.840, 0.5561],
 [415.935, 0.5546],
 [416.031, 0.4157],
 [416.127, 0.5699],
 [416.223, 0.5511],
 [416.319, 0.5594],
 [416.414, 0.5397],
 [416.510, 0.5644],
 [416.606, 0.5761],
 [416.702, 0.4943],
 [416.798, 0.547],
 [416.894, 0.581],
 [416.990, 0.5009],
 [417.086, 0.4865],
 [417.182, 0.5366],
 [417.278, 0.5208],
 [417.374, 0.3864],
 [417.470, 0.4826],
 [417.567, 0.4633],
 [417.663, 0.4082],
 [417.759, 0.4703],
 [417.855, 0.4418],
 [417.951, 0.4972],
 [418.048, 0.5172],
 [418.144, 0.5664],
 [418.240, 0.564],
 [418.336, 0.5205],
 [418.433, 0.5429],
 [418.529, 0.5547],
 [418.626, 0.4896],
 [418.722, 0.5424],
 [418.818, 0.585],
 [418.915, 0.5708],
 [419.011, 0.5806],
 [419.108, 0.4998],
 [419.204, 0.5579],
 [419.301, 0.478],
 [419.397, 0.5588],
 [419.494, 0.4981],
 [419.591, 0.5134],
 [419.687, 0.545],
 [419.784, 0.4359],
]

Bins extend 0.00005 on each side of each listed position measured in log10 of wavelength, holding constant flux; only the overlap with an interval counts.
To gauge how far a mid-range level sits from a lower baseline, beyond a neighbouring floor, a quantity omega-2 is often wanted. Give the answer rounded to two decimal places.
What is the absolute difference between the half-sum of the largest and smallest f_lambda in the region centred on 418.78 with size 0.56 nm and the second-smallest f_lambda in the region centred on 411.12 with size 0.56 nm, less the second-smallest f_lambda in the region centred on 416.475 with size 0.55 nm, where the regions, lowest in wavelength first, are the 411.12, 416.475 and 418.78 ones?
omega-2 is -0.45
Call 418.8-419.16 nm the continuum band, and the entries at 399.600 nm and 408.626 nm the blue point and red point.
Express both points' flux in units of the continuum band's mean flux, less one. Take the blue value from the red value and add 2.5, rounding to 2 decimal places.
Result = 2.58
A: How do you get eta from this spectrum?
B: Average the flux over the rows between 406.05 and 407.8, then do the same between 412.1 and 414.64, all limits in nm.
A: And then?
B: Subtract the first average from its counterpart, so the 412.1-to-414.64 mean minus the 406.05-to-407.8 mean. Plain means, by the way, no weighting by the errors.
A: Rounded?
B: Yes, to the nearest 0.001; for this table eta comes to 0.016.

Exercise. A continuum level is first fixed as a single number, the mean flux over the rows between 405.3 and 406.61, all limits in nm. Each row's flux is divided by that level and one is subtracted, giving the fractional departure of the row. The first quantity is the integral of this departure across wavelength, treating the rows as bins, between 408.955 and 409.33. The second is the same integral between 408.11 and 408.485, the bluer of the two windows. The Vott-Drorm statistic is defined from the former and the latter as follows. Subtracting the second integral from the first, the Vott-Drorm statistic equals -0.05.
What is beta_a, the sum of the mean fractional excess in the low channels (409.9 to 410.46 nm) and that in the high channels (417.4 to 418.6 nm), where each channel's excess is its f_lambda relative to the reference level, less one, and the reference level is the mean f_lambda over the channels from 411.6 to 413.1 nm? -0.35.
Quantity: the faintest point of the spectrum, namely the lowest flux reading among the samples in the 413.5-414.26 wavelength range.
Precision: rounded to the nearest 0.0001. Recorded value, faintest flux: 0.4562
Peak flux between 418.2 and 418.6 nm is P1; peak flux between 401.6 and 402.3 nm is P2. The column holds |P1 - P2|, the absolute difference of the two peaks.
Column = 0.25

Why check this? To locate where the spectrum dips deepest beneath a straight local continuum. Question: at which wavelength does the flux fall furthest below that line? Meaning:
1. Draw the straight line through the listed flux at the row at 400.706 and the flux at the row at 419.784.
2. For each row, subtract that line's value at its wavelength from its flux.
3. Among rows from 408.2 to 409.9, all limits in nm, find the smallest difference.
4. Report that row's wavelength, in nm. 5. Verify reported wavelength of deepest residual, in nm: 409.756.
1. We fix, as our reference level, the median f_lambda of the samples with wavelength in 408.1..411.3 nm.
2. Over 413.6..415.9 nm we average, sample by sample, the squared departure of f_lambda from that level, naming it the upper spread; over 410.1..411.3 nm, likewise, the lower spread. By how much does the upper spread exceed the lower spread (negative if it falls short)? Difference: -0.0045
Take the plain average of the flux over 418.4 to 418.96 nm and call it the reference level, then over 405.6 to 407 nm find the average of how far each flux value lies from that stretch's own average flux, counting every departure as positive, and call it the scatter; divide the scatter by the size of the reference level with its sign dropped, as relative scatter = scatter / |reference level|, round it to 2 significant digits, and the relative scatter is 0.062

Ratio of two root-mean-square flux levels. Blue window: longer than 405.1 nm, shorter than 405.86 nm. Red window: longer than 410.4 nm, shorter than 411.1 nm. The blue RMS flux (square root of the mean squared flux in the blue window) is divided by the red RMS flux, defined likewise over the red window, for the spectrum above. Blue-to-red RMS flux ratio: 1.18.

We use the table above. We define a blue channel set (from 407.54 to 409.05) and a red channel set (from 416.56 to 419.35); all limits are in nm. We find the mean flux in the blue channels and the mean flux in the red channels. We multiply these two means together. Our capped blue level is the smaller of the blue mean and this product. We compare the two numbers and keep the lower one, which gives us 0.29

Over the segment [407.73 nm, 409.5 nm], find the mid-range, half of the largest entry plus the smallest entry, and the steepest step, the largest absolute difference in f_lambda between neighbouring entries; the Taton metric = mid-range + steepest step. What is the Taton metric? 0.669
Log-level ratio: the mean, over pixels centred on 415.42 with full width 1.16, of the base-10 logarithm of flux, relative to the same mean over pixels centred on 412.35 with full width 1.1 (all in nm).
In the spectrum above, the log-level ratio 1.06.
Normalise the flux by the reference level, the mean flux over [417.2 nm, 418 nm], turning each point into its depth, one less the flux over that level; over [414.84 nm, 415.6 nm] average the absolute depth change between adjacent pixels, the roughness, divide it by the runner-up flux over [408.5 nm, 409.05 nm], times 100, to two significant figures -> 8.0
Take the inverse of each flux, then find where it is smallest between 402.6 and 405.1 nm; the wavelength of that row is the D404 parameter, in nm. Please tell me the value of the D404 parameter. 402.741 nm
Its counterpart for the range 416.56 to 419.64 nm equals 418.818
